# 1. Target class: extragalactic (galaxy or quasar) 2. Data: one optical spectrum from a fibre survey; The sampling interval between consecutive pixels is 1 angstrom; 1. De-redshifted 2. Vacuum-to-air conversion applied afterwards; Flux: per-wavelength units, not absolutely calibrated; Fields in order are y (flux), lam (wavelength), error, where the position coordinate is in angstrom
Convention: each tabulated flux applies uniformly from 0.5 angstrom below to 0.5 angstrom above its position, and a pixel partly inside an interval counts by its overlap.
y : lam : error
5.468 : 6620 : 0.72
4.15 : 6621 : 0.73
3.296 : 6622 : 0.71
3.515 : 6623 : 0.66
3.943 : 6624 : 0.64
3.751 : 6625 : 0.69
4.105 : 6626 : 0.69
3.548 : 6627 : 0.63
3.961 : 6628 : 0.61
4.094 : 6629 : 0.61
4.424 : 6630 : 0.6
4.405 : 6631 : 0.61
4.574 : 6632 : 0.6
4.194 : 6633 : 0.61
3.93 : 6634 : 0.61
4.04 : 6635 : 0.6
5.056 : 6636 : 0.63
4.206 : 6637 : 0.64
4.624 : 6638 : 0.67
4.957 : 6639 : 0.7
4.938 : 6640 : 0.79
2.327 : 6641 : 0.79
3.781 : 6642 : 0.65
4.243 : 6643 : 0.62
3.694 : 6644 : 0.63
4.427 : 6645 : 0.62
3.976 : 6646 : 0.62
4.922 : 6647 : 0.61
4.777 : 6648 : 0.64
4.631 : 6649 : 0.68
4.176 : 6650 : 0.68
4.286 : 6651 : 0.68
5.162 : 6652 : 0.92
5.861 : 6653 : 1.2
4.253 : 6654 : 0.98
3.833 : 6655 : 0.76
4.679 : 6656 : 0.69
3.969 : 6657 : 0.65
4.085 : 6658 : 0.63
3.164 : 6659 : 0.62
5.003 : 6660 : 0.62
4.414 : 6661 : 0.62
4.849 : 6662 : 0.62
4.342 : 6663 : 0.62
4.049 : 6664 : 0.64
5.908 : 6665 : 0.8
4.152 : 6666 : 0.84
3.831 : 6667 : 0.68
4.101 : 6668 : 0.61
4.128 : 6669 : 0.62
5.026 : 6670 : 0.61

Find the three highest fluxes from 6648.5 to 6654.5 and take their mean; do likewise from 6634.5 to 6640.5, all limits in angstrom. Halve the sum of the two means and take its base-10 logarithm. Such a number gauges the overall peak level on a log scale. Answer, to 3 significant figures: 0.708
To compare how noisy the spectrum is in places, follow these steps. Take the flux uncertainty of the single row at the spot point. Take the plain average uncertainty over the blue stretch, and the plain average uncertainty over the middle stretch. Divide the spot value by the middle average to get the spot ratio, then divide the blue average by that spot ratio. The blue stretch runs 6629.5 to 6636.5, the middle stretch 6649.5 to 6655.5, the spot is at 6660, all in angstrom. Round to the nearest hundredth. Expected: 0.85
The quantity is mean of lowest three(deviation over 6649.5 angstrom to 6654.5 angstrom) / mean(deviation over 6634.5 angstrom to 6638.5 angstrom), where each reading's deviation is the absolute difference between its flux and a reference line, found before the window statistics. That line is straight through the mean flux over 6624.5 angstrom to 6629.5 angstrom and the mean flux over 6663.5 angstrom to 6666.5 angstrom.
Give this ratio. 0.45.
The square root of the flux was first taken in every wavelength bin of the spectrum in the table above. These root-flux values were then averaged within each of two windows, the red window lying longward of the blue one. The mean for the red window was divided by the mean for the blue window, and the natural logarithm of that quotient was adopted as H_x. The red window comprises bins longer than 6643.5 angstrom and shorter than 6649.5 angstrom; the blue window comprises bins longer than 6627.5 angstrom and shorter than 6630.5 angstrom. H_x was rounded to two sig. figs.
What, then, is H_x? 0.028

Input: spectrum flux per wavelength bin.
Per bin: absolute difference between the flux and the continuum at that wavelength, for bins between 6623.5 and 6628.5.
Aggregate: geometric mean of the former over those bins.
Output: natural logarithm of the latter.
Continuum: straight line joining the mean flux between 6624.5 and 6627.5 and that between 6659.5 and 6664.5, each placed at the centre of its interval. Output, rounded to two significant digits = -2.0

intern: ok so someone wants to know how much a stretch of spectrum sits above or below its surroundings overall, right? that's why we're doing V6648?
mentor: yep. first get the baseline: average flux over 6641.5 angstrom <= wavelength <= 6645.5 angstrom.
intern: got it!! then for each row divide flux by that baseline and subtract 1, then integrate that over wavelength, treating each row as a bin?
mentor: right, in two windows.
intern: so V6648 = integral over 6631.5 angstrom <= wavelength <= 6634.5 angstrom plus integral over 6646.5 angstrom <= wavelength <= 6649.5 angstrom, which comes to 0.70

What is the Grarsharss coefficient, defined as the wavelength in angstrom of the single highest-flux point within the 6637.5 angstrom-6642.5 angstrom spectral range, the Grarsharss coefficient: 6639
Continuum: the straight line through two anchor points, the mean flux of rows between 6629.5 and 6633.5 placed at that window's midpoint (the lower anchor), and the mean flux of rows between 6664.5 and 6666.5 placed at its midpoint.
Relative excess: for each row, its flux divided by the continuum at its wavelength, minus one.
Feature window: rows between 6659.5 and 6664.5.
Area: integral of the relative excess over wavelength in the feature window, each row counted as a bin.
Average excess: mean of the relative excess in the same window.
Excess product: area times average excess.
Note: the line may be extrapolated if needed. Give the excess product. 0.038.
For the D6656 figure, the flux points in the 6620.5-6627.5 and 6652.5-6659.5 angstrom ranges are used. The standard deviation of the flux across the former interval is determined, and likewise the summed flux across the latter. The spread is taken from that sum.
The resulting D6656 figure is 29.5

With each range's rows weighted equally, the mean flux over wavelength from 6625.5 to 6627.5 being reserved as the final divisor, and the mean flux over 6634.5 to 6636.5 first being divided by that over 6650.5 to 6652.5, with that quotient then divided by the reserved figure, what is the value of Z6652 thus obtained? 0.252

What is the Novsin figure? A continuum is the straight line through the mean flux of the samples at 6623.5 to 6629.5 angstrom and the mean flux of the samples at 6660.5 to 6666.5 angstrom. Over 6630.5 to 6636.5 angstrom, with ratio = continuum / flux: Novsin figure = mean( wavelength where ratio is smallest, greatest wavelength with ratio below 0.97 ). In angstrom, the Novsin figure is 6636.0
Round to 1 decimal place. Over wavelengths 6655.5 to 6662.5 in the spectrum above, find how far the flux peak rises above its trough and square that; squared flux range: 3.4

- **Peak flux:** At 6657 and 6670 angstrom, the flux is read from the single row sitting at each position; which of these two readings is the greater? 5.03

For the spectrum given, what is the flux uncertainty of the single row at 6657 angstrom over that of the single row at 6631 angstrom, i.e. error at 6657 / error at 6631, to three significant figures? 1.07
